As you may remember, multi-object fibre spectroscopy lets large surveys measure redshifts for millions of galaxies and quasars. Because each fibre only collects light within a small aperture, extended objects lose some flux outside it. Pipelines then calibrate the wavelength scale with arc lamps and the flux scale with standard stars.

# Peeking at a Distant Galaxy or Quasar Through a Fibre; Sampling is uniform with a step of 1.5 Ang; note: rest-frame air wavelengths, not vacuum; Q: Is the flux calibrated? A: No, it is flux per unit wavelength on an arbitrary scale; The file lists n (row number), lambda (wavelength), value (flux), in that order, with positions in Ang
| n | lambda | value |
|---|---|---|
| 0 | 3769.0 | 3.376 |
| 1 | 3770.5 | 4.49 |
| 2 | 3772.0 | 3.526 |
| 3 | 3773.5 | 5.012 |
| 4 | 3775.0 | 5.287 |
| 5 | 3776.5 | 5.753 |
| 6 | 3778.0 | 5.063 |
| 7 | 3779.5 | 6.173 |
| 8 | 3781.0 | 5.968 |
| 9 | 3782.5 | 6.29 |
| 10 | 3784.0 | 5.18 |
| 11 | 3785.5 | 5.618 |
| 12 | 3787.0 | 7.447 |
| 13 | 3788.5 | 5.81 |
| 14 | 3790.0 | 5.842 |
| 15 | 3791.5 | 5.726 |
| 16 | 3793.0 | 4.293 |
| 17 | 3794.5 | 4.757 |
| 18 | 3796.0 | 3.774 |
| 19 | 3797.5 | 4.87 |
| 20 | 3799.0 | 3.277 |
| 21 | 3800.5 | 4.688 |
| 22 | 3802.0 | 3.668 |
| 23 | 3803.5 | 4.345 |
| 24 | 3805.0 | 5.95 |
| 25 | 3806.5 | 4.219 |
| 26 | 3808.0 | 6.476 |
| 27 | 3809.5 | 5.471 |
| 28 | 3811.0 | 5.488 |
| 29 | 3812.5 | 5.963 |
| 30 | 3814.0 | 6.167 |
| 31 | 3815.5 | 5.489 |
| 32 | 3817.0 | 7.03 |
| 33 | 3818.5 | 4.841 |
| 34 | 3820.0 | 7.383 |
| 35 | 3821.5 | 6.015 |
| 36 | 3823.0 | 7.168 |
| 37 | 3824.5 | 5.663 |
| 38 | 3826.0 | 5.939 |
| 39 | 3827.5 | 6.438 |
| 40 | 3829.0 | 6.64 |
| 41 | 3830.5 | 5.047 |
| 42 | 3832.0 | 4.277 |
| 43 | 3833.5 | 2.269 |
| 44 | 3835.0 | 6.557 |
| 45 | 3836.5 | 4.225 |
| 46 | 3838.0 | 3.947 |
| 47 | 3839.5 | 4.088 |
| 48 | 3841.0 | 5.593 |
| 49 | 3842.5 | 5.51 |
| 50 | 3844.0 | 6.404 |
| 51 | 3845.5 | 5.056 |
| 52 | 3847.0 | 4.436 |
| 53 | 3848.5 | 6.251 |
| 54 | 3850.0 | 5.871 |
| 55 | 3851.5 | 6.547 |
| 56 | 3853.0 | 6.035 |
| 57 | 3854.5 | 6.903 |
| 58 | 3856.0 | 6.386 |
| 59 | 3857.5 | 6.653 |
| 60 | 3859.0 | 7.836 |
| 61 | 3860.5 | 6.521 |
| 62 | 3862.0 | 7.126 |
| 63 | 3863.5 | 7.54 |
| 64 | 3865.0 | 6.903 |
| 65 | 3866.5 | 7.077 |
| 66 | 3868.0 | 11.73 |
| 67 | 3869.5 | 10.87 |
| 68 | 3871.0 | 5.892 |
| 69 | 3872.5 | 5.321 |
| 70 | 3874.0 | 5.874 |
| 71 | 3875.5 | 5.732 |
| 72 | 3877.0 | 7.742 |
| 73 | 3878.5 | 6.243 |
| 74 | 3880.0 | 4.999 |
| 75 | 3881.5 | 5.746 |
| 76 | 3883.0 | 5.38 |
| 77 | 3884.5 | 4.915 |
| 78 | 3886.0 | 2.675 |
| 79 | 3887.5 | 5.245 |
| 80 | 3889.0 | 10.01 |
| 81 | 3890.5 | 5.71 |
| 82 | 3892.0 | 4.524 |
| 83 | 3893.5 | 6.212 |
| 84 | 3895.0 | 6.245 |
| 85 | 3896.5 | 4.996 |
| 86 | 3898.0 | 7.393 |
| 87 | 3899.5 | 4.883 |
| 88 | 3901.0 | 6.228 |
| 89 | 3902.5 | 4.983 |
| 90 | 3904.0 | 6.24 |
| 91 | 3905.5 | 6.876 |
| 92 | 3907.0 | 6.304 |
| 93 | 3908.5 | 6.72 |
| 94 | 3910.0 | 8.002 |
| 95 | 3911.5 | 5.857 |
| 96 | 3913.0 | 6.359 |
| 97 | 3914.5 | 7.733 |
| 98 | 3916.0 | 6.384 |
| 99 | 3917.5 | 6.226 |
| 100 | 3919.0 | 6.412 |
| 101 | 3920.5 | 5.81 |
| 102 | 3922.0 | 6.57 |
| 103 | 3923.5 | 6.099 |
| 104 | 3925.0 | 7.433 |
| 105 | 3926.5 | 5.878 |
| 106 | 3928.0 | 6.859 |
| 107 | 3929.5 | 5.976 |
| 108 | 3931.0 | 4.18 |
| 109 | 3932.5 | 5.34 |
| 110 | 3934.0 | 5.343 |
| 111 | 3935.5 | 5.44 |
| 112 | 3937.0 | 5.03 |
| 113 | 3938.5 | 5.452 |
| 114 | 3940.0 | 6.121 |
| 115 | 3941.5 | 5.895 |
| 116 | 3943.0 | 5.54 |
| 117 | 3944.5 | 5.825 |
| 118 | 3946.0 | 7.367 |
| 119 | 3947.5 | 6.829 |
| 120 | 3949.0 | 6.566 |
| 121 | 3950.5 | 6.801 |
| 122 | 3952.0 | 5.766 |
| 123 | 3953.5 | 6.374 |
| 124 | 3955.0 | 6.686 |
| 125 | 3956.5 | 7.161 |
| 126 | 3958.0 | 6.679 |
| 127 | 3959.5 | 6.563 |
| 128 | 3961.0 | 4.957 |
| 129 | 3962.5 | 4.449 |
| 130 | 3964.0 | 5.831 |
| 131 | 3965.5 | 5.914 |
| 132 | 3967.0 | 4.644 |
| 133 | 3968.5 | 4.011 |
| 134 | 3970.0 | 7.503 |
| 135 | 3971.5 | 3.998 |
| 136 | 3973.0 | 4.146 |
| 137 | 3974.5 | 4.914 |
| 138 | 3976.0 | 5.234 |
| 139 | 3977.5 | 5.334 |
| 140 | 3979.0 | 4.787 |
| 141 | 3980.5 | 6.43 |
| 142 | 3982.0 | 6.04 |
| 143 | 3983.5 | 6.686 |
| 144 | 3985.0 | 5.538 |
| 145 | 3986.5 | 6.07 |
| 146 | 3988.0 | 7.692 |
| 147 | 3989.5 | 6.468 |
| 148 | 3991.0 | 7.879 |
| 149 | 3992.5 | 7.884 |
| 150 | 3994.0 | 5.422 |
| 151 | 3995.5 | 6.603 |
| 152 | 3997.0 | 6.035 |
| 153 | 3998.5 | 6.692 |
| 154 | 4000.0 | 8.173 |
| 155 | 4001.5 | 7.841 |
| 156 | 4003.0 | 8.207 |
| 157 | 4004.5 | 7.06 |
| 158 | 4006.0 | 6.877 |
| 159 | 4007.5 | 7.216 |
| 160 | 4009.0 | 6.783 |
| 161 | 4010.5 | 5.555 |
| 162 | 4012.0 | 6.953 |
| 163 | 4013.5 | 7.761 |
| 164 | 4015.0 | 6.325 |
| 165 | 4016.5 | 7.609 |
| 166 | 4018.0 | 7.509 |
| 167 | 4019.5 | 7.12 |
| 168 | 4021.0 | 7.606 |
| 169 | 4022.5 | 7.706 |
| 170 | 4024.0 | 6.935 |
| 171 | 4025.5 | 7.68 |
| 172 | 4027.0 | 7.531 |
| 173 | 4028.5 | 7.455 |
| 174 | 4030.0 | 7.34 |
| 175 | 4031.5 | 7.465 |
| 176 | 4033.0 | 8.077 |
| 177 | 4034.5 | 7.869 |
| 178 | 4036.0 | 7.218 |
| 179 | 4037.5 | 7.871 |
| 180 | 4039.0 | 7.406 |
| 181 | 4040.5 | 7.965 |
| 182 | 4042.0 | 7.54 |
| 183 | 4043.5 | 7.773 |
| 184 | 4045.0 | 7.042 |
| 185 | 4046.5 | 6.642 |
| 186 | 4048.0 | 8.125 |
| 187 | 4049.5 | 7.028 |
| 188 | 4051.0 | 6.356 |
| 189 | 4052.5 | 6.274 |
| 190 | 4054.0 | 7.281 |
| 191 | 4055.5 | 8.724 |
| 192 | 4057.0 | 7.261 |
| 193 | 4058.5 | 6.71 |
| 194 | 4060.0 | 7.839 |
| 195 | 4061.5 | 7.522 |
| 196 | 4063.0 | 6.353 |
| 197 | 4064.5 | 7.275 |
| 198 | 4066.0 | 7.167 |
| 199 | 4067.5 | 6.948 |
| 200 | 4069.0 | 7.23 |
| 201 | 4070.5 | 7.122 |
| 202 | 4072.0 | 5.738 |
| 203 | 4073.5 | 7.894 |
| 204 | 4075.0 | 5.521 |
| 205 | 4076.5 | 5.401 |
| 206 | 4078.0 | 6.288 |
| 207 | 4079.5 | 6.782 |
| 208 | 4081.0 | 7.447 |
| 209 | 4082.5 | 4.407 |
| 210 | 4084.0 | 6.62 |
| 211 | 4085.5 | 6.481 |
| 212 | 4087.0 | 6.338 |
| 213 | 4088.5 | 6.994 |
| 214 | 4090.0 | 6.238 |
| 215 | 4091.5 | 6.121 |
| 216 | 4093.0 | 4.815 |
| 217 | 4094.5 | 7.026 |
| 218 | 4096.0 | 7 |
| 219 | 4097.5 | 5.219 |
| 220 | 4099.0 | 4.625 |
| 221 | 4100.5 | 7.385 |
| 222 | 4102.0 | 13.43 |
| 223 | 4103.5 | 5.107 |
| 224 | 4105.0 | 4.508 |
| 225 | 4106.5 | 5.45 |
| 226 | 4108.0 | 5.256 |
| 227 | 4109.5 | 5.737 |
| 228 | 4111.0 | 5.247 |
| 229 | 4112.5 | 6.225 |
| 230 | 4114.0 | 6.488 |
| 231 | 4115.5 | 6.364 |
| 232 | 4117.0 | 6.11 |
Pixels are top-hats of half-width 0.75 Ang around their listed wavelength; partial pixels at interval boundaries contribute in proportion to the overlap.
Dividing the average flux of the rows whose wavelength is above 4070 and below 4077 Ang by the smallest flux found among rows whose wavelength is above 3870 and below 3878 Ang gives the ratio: 1.2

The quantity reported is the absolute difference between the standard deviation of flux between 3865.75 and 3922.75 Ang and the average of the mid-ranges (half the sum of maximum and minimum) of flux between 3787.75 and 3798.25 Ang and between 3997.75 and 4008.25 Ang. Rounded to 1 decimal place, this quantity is 4.5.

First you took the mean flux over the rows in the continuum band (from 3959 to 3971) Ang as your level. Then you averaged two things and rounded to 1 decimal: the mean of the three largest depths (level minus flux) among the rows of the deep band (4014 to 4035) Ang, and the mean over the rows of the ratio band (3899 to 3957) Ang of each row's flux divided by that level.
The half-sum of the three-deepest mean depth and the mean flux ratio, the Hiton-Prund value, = -0.1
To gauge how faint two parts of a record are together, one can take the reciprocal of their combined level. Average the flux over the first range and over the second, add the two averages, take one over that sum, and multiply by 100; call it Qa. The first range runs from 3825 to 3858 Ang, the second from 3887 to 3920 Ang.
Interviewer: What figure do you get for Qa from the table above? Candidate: 8.44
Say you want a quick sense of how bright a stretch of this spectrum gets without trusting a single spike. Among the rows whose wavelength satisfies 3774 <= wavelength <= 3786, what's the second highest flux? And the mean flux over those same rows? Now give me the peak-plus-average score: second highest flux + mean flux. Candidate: 11.8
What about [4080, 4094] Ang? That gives 13.2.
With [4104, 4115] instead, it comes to 11.8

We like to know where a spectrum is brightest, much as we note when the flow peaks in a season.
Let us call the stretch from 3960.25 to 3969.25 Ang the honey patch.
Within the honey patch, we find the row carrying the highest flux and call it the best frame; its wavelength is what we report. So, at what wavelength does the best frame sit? 3965.5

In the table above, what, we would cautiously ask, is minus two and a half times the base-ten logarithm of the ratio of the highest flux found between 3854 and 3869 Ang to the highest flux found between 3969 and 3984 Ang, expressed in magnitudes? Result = -0.49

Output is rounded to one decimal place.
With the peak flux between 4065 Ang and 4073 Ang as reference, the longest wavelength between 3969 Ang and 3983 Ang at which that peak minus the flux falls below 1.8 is 3982.0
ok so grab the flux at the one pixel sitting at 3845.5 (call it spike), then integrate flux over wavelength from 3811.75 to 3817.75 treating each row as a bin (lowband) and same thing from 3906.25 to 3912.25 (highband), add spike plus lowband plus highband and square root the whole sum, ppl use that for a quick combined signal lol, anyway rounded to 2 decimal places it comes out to 9.07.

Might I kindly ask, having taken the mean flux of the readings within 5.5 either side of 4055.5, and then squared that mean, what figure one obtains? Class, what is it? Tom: 52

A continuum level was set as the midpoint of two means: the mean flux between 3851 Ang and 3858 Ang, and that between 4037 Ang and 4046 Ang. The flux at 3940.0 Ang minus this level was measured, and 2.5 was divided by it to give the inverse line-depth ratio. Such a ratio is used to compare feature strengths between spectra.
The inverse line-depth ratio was -2.7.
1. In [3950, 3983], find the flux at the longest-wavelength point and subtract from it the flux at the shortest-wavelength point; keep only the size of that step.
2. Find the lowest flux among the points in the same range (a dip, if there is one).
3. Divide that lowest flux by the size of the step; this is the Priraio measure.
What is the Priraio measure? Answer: 5.3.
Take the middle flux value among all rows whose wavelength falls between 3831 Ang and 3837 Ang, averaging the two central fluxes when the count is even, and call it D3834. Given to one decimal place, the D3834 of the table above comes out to 4.3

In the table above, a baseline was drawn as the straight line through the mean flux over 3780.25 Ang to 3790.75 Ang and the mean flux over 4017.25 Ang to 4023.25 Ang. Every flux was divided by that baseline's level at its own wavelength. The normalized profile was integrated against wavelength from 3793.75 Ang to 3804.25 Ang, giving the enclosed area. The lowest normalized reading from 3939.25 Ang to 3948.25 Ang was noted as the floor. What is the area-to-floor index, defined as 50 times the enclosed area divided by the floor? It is 456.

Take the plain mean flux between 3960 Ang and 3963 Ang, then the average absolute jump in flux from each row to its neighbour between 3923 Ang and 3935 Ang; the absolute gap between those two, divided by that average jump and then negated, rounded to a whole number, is -3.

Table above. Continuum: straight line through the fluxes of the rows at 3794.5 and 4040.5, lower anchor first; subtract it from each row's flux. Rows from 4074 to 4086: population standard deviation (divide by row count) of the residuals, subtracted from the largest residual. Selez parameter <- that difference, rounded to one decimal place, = -1.9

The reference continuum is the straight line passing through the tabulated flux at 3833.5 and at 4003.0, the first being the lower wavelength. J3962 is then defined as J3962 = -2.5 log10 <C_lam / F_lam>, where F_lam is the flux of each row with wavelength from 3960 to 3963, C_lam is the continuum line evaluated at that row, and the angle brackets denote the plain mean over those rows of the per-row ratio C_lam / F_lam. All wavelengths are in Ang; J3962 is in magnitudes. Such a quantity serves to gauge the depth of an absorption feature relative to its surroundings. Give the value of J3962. -0.4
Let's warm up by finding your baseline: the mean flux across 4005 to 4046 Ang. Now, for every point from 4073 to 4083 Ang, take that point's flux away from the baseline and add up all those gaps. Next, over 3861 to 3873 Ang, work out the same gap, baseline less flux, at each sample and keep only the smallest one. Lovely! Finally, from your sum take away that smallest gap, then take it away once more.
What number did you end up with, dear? 16.4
